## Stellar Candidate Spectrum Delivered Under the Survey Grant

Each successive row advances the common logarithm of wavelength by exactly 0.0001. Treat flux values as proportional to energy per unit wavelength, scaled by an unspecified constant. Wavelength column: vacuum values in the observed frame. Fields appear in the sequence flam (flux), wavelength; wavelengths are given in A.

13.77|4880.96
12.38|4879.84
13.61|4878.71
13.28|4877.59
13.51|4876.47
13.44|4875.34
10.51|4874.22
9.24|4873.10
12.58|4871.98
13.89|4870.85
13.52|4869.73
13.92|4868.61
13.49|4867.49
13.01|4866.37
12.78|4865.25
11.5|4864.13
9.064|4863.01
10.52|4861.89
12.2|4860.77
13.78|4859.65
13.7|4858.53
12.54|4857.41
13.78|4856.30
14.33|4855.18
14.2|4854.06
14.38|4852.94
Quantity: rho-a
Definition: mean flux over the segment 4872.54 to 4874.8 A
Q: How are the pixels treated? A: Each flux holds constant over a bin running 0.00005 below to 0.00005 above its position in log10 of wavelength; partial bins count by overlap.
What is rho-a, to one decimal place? 9.9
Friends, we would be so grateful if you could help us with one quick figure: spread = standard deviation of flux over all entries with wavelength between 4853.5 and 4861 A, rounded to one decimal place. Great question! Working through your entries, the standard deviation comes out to 0.8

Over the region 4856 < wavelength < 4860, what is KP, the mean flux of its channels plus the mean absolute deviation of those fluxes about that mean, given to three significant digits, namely 13.9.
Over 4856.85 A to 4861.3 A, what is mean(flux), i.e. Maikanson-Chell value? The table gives 13.1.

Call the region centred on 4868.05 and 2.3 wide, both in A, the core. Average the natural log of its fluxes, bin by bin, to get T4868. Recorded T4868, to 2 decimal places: 2.62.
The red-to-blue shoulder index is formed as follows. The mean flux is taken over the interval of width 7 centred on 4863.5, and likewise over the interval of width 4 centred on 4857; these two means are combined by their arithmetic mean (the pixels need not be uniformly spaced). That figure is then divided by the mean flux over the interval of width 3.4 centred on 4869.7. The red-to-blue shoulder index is 0.91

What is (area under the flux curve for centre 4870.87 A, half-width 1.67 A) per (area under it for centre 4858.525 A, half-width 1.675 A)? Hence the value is 1.0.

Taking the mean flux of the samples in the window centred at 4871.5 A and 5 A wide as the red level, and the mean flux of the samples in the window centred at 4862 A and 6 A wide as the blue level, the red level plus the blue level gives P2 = 23.7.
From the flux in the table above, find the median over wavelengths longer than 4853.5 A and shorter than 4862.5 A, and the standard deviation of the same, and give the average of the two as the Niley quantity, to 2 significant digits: 7.5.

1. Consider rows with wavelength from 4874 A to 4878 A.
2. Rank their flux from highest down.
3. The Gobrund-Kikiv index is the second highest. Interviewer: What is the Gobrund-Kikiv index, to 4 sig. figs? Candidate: 13.44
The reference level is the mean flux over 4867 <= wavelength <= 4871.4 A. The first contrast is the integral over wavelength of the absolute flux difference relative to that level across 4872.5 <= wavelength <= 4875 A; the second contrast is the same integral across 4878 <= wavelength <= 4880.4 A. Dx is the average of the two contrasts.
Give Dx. 5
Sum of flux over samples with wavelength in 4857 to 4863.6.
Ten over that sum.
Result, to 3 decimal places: 0.139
